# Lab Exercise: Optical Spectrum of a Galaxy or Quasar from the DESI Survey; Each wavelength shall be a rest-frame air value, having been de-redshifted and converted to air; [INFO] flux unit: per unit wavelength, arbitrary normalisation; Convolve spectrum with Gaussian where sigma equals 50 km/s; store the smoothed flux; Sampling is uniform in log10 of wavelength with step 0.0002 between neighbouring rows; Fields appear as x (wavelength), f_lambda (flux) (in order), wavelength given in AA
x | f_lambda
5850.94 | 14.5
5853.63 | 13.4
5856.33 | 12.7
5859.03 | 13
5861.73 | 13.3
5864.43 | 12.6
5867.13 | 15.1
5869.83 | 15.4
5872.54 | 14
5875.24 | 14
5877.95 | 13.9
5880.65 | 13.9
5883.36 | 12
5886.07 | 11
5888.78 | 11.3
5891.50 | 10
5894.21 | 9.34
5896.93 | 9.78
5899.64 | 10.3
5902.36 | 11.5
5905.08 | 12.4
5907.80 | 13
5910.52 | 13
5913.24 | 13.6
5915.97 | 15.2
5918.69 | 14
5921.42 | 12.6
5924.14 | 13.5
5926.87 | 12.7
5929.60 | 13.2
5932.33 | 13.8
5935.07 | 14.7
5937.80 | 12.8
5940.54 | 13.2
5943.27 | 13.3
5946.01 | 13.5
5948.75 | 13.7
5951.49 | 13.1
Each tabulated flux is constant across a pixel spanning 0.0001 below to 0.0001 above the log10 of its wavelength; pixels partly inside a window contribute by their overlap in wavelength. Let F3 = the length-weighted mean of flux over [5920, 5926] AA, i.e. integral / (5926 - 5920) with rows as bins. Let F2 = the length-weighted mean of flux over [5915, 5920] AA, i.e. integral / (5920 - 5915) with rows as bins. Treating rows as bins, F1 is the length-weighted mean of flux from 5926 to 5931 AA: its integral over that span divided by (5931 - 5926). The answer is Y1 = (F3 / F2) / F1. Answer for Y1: 0.069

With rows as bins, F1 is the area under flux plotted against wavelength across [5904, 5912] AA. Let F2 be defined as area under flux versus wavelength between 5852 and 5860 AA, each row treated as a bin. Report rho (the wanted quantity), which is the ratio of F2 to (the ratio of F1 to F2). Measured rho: 107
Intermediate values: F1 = 103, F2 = 105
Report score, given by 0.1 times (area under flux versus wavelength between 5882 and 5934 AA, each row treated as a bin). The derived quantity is 63.6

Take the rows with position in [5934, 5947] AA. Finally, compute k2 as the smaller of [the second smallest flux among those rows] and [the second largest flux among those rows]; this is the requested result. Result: 13.2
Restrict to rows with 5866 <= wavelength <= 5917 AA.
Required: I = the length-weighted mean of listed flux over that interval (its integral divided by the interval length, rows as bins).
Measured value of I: 12.5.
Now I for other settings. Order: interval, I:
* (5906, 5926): 13.5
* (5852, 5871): 13.6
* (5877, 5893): 11.9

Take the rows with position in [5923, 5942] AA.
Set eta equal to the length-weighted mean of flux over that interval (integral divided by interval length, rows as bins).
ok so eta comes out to 13.4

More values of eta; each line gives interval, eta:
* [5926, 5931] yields 13.0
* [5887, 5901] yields 10.2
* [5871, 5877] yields 14.0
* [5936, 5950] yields 13.3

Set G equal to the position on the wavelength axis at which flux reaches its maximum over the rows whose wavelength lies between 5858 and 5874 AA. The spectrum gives 5869.83 AA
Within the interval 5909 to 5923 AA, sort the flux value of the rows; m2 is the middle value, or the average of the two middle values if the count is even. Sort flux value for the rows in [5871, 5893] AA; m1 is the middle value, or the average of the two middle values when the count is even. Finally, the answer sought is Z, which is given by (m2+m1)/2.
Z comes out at 13.3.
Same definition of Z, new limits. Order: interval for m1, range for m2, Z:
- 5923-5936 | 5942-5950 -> 13.5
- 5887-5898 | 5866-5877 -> 12.2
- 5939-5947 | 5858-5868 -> 13.2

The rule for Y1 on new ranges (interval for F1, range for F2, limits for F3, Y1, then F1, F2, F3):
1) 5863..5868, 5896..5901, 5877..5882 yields 0.101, 13.7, 10.1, 13.9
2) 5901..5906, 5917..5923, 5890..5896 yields 0.061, 11.9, 13.4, 9.7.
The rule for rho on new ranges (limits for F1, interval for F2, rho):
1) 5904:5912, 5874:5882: 121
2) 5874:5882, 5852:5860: 98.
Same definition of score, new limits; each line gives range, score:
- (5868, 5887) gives 25.8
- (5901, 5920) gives 25.2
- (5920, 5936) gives 21.4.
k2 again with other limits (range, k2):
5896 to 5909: 10.3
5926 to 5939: 12.8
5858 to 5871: 13.0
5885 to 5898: 9.8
